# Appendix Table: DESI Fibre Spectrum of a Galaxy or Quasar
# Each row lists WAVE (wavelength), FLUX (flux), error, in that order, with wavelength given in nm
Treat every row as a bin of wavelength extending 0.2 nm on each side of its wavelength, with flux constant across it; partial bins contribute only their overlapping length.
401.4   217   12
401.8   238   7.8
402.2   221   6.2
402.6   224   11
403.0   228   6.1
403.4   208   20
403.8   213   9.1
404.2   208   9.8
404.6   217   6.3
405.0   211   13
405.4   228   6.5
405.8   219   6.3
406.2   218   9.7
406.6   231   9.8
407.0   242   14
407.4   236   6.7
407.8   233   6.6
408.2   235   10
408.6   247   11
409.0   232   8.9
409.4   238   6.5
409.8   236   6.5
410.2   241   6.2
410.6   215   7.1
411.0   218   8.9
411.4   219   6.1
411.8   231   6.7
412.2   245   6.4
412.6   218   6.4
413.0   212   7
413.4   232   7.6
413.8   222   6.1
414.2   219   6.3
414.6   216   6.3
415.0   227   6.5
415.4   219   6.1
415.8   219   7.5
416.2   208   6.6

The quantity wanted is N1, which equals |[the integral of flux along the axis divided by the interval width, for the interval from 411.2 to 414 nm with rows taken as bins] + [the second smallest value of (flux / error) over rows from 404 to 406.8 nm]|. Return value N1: 247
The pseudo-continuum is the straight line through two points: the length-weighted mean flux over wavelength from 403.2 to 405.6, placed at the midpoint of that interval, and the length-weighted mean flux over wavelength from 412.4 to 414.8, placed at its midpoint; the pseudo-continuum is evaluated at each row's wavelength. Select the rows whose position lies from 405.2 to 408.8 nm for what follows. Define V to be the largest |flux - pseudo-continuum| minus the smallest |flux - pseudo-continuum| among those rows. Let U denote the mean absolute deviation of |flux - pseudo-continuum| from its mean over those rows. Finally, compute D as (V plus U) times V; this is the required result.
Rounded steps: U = 6.66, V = 27.5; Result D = 941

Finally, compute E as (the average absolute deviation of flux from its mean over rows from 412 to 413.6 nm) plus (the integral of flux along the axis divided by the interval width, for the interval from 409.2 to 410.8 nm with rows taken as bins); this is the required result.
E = 244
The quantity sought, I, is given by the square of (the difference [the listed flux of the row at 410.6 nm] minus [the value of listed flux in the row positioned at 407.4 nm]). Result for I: 441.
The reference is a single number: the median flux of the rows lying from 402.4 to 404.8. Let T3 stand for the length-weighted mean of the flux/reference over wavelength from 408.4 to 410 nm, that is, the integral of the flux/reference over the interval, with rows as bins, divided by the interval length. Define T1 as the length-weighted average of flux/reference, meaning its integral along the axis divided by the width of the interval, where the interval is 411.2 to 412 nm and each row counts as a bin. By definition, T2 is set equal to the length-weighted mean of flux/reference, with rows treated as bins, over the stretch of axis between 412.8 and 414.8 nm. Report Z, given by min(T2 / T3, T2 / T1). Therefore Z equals 0.92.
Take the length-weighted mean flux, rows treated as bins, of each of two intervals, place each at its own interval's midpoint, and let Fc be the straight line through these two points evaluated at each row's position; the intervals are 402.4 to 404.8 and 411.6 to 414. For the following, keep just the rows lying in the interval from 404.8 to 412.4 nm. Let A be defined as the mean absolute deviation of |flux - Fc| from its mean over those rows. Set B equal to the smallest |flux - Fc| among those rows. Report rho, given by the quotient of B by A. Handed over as 0.04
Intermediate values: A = 5.1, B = 0.2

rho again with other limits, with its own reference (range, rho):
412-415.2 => 0.48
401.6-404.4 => 0.80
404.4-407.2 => 0.03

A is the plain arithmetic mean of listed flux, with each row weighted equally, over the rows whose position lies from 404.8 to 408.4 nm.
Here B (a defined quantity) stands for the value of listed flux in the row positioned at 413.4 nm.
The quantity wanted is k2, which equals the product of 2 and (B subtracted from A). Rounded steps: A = 228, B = 232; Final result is -8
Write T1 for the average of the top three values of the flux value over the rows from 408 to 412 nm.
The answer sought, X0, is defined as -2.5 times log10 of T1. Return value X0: -5.96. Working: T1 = 242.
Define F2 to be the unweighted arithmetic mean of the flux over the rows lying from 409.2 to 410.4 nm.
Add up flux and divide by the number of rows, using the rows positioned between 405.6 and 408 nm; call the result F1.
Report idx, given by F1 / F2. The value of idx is 0.964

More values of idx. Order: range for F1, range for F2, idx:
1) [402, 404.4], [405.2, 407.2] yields 0.953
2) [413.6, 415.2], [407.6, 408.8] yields 0.927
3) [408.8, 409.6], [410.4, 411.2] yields 1.085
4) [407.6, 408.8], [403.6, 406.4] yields 1.102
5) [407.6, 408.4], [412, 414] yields 1.036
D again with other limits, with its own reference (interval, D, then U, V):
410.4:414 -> 833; 6.48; 25.8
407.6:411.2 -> 1104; 6.78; 30.0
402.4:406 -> 250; 4.08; 13.9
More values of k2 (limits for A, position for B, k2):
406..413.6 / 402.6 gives 13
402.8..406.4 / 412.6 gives -3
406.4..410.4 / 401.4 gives 40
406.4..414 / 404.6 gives 27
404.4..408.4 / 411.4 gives 16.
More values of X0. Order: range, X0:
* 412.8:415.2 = -5.89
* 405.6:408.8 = -5.96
